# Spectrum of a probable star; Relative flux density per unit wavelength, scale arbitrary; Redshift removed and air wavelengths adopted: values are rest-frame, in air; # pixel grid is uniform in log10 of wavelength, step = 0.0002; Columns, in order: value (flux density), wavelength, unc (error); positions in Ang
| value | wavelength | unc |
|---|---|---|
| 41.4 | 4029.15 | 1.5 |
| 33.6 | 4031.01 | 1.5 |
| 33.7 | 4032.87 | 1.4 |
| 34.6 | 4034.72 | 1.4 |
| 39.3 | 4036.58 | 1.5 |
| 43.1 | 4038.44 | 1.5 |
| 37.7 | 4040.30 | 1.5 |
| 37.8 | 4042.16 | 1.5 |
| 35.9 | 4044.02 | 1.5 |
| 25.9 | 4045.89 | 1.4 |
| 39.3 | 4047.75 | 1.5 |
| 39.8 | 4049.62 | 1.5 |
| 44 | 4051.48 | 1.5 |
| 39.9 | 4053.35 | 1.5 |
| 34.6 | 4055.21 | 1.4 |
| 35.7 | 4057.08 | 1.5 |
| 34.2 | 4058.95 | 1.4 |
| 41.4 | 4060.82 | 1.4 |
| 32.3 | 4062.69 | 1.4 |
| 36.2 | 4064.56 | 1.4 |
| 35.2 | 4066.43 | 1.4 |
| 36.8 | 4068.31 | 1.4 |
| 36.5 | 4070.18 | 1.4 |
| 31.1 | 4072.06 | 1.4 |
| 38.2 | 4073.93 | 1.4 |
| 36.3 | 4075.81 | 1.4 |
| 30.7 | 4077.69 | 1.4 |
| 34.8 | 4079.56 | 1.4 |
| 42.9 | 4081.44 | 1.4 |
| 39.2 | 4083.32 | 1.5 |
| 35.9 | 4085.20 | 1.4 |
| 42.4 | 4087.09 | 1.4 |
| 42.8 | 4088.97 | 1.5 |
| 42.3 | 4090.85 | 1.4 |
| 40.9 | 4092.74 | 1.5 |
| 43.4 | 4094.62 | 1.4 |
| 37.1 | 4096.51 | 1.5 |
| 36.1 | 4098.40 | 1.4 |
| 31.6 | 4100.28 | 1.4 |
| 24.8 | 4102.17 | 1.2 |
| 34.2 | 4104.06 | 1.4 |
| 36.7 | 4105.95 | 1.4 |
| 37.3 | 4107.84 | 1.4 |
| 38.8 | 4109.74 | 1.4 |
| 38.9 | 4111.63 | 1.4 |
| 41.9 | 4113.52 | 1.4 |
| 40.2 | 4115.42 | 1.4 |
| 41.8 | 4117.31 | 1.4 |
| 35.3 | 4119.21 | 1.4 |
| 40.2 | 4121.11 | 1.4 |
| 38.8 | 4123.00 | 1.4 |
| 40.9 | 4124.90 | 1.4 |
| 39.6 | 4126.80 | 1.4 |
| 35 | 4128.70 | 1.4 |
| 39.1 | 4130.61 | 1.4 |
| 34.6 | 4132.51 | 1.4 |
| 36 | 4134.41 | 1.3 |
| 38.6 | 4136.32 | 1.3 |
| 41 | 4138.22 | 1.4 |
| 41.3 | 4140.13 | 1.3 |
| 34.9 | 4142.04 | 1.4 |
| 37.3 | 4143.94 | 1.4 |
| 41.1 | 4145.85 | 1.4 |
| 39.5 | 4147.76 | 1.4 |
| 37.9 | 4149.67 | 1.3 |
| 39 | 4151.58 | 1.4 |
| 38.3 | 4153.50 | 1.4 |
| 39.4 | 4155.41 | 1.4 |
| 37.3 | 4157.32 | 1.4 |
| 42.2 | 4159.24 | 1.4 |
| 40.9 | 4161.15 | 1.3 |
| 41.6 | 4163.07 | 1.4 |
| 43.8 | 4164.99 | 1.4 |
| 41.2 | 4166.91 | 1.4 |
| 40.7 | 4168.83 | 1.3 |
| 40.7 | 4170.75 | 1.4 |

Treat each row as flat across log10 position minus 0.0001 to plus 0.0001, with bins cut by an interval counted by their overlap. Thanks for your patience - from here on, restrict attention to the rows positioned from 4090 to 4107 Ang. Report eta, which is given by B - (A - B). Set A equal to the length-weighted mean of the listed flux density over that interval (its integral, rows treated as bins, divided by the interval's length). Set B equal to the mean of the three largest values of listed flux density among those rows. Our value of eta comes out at 48.1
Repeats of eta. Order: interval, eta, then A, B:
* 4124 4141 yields 43.7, 38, 41.1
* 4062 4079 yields 39.5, 35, 37.2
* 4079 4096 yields 45.5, 41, 43.0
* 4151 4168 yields 44.6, 40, 42.5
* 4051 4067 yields 46.6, 37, 41.8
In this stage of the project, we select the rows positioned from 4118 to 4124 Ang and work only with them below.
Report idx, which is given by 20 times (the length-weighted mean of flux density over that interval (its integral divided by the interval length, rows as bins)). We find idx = 766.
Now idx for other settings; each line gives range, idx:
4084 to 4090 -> 807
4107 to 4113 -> 772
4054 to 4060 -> 704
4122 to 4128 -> 793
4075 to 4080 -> 676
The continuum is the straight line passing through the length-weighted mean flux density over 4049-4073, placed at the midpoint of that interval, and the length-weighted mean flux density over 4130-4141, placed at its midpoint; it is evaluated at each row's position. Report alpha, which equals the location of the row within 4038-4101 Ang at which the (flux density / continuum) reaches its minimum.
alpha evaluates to 4045.89 Ang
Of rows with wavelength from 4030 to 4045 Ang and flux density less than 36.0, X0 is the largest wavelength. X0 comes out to 4044.02 Ang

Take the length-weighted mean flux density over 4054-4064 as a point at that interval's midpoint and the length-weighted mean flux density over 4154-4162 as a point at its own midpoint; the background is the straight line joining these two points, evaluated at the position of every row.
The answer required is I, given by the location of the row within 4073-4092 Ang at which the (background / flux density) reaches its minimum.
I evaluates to 4081.44 Ang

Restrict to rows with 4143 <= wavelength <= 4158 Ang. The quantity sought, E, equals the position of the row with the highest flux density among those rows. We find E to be 4145.85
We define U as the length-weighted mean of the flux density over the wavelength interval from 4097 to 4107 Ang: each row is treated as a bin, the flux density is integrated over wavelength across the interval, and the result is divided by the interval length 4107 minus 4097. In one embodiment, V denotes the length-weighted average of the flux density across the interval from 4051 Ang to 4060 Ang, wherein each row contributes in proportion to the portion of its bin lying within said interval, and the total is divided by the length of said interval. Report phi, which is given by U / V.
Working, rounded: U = 32.9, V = 37.4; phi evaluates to 0.88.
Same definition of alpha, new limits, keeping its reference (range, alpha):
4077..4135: 4102.17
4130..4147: 4132.51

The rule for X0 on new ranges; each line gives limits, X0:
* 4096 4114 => 4104.06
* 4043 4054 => 4045.89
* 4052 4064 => 4062.69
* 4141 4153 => 4142.04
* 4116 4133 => 4132.51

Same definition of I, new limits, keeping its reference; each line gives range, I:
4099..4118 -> 4113.52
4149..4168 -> 4164.99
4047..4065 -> 4051.48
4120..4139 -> 4124.90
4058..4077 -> 4060.82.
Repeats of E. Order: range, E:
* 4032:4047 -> 4038.44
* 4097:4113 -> 4111.63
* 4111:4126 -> 4113.52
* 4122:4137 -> 4124.90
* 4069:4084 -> 4081.44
